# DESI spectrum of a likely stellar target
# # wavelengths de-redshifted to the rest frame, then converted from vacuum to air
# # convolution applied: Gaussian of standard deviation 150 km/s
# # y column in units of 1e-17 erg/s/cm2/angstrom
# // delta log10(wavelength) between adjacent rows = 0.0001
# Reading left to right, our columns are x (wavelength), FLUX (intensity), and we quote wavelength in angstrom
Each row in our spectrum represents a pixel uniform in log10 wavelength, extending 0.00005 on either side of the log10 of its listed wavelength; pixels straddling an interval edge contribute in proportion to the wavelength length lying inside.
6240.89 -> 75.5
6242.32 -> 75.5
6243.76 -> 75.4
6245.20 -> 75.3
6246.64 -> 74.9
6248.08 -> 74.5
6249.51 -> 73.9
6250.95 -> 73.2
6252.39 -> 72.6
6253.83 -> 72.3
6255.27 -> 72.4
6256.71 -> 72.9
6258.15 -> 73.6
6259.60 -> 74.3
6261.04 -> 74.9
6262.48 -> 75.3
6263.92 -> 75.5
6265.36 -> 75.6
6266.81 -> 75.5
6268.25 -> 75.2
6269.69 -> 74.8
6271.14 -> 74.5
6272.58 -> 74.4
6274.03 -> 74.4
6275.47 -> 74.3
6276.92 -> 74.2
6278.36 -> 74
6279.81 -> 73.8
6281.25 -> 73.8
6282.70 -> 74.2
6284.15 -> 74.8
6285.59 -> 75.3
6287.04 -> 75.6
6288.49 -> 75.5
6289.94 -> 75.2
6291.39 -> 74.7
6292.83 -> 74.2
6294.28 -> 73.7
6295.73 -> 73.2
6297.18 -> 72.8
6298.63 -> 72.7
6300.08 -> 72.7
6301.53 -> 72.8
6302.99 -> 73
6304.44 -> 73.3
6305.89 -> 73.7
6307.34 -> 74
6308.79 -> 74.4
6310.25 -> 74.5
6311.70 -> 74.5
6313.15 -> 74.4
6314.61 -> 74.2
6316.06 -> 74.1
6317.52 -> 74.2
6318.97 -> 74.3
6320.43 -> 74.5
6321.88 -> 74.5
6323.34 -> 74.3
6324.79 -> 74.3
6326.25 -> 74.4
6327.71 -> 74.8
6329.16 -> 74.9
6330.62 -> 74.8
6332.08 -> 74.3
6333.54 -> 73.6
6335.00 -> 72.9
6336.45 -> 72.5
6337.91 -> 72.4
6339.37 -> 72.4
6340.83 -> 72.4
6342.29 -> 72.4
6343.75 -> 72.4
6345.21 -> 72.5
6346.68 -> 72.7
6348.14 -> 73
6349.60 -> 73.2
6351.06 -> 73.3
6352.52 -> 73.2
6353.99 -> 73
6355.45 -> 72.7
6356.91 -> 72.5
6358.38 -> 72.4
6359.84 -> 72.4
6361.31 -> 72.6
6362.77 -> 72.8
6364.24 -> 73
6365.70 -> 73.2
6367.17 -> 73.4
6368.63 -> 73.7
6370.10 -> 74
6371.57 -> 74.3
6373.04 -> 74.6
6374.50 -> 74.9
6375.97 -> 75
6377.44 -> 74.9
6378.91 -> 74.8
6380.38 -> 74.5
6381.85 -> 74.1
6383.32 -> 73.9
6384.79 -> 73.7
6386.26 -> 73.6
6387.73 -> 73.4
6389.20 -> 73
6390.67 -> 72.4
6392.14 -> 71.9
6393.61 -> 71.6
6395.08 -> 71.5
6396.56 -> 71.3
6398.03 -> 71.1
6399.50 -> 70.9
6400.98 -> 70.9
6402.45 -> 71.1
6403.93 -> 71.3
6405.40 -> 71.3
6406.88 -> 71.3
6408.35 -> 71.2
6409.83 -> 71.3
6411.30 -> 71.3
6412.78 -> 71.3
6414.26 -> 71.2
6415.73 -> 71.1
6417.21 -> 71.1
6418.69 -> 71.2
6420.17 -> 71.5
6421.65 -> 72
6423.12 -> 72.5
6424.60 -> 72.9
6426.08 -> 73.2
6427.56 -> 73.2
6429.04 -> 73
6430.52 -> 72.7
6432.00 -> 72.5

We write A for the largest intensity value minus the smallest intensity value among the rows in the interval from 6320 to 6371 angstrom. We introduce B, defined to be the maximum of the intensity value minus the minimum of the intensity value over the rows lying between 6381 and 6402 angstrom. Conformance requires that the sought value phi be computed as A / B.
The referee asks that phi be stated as 0.78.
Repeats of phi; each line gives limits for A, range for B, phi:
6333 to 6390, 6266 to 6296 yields 1.08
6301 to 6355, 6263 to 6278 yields 1.79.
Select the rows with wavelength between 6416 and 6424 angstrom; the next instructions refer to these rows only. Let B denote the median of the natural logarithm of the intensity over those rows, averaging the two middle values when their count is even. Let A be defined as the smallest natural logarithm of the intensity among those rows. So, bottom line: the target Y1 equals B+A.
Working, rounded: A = 4.26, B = 4.27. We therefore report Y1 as 8.53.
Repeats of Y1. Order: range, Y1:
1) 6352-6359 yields 8.57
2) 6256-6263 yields 8.60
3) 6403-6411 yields 8.53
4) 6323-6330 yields 8.62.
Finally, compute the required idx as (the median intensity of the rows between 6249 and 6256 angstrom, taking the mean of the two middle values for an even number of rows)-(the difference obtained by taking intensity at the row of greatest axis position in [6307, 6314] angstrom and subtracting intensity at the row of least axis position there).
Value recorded 72.2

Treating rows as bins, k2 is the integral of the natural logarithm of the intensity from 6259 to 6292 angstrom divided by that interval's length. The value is 4.31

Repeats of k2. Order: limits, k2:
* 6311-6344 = 4.30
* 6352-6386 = 4.30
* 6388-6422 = 4.27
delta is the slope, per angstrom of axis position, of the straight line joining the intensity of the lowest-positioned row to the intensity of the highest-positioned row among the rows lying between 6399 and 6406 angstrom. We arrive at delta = 0.07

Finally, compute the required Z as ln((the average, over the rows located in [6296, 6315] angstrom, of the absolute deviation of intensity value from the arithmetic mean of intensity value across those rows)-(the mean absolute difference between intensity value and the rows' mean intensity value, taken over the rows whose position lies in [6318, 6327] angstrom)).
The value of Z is -0.5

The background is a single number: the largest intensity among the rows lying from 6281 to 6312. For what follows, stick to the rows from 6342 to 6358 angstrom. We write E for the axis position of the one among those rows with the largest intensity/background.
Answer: 6351.06 angstrom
